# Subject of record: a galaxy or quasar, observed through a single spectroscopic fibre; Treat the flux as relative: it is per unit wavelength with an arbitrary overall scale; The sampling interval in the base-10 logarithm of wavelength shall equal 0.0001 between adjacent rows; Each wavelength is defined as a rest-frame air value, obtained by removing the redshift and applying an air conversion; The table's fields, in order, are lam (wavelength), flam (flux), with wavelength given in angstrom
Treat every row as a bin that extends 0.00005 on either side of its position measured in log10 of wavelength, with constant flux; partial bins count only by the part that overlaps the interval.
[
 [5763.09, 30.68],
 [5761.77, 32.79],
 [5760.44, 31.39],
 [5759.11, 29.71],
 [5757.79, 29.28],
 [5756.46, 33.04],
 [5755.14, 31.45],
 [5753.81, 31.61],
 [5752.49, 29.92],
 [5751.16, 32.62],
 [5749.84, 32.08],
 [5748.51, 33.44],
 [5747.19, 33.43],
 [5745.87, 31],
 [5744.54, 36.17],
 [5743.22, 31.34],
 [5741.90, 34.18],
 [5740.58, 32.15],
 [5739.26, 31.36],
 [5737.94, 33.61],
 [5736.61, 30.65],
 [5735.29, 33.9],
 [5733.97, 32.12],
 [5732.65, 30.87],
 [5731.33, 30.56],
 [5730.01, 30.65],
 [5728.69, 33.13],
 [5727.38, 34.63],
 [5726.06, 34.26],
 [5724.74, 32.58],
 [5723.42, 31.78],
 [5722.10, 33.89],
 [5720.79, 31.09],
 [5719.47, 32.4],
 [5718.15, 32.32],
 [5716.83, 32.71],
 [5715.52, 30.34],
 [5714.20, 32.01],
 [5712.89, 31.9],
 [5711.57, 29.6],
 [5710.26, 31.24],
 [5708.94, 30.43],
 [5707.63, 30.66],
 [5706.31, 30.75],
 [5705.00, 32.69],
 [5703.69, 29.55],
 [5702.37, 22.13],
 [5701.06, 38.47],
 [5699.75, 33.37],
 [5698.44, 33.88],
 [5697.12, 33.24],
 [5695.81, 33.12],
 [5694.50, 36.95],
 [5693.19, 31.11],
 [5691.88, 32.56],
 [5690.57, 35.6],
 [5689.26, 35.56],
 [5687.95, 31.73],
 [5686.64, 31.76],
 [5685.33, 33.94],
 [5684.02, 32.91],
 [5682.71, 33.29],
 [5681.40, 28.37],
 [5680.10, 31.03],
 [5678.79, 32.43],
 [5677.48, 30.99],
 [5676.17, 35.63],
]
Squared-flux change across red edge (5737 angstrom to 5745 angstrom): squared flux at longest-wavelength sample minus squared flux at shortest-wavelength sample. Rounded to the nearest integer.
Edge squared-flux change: 179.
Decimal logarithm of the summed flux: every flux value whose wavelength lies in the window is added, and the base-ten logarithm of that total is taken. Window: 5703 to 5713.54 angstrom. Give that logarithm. 2.39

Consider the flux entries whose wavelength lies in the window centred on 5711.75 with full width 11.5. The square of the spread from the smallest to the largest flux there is 10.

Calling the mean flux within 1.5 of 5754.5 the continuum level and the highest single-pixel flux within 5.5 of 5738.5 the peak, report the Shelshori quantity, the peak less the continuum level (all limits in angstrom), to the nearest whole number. 3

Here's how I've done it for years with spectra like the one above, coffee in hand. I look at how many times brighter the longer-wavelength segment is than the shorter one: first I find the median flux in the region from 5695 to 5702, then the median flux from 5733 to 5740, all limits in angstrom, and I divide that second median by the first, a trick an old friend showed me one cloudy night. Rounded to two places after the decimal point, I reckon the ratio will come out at 0.96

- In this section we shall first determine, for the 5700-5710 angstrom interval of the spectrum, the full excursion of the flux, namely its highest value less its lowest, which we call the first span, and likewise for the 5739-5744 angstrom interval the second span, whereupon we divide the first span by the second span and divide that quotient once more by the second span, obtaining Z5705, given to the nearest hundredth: 2.03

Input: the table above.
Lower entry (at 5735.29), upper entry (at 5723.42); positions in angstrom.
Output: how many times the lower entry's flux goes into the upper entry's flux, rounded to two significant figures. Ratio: 0.94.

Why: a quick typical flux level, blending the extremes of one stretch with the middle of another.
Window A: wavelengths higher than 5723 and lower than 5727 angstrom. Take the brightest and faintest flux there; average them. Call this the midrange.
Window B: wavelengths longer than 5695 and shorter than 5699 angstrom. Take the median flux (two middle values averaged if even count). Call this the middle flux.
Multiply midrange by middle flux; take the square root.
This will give 33.1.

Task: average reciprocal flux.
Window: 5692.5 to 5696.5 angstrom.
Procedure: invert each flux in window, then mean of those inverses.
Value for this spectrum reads 0.0298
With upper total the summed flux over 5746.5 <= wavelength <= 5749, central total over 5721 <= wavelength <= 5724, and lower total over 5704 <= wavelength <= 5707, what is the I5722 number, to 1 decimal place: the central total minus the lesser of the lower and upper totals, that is 2.2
